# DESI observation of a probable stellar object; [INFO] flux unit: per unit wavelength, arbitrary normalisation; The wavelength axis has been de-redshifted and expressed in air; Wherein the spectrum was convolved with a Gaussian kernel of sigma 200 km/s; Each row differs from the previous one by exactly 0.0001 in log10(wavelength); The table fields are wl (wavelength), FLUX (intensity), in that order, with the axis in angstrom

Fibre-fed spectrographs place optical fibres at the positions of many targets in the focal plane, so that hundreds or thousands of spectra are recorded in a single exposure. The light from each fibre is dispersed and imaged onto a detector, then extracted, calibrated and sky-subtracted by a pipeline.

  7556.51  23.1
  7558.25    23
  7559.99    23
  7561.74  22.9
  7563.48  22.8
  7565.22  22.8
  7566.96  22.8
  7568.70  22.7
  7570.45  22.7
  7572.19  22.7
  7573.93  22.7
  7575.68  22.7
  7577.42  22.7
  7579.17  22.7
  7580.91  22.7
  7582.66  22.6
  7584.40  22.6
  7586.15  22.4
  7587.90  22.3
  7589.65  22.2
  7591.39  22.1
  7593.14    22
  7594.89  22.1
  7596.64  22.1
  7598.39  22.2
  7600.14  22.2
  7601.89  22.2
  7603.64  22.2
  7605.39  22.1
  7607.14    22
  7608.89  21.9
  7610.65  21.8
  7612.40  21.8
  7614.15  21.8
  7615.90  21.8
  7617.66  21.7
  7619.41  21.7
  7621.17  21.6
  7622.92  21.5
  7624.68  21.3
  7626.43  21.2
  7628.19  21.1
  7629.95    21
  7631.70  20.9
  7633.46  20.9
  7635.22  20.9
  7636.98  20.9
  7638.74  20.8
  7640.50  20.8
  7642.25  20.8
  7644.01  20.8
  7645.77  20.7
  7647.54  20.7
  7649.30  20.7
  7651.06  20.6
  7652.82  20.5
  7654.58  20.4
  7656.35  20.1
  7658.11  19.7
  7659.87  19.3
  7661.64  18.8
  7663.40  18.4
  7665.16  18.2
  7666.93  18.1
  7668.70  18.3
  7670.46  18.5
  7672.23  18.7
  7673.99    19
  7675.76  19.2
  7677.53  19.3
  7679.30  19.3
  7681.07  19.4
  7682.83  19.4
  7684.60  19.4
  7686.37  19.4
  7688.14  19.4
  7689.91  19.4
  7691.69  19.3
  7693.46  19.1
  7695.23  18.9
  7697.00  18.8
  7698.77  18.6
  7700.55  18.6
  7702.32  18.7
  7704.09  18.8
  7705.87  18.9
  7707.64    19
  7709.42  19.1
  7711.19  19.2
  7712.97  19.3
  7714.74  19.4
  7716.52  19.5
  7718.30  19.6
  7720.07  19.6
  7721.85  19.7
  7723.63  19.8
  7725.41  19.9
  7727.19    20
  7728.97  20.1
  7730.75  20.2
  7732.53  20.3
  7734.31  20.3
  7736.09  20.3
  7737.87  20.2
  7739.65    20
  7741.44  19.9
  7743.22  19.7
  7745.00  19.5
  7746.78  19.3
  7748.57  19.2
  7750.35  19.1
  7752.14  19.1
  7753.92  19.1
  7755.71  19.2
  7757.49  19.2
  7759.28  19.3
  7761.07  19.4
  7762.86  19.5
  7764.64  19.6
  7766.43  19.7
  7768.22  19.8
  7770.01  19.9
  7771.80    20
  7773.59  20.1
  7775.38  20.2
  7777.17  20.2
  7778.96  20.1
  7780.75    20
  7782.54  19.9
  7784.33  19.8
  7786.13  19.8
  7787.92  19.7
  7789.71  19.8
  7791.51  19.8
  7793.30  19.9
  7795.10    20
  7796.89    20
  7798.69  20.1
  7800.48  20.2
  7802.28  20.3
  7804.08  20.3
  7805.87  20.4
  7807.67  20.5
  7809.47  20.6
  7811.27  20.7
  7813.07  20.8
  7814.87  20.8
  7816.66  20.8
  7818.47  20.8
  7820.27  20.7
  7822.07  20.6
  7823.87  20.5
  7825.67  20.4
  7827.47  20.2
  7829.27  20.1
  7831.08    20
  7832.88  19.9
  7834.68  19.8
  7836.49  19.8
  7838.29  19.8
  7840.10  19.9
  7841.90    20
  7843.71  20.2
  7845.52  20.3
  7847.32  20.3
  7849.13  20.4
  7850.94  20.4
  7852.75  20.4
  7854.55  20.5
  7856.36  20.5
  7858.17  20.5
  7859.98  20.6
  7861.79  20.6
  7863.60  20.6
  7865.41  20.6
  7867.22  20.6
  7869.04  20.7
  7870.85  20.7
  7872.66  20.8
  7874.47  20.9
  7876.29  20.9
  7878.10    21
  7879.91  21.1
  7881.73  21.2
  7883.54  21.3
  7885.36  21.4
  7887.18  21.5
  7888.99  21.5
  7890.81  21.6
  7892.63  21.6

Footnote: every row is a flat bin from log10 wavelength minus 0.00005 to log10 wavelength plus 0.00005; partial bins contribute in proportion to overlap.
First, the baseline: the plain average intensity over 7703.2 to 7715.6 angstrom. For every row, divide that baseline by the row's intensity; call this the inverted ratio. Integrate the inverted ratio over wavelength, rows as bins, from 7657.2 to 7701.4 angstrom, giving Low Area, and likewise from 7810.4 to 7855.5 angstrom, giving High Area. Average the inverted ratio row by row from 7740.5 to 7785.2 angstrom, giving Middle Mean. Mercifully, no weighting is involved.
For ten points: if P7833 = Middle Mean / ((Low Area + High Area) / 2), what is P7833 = 0.0224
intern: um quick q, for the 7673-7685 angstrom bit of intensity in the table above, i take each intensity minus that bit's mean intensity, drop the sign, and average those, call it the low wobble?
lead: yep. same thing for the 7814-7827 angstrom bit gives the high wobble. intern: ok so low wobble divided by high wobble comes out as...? 0.79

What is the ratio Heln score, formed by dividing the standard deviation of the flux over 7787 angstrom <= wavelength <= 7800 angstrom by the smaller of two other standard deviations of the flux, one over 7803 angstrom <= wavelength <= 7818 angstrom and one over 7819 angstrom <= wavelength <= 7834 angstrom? 0.7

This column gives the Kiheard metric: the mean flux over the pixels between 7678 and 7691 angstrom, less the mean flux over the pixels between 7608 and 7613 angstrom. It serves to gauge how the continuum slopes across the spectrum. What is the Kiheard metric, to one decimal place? -2.4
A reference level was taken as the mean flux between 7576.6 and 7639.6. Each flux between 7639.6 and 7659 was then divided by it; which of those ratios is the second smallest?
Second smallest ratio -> 0.92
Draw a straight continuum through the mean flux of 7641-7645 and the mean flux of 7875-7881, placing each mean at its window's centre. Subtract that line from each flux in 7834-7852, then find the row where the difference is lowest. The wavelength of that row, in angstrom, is 7838.29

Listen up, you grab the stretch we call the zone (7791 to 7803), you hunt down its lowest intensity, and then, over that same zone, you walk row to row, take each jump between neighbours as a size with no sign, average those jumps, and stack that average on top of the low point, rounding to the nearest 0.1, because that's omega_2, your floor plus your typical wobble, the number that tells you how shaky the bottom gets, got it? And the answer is 19.9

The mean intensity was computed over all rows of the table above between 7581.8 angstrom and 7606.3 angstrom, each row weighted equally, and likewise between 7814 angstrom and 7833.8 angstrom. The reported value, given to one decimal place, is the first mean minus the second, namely 1.8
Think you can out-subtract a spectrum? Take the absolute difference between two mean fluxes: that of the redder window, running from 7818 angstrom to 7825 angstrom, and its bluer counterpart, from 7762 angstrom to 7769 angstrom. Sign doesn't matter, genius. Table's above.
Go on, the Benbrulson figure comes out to 1.0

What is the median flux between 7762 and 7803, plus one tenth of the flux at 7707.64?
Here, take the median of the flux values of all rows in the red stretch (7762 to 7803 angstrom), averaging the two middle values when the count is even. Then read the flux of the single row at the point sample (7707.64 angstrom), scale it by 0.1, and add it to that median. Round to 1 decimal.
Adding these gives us 21.8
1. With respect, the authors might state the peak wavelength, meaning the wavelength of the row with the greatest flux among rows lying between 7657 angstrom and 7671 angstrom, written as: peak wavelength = 7658.11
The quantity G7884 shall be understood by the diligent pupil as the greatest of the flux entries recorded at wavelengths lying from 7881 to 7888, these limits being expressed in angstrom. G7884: 21.5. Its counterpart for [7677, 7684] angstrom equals 19.4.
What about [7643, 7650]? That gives 20.8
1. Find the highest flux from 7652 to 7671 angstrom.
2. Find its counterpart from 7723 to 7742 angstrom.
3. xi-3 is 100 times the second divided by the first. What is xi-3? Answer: 99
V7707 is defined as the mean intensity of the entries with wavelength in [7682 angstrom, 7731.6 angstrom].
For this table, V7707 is 19.3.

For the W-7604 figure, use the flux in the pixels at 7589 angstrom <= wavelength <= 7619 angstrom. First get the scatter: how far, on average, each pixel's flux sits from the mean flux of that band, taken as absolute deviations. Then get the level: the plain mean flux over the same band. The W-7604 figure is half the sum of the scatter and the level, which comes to 11.1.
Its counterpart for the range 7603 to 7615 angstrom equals 11.0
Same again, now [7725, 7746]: 10.1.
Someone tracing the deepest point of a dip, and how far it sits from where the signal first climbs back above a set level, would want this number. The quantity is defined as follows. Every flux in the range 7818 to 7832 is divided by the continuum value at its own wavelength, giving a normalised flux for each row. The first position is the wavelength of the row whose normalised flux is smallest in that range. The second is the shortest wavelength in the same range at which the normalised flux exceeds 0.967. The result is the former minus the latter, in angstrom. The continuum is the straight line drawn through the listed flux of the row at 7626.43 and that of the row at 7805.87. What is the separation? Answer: 12.6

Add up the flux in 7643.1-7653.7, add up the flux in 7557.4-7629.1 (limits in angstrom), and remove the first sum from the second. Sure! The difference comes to 787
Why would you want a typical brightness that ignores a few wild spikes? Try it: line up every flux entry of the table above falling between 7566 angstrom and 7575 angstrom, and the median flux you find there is 22.7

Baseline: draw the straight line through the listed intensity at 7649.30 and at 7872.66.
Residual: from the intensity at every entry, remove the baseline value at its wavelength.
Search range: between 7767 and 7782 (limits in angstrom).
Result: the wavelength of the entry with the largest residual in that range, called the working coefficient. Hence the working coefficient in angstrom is 7775.38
